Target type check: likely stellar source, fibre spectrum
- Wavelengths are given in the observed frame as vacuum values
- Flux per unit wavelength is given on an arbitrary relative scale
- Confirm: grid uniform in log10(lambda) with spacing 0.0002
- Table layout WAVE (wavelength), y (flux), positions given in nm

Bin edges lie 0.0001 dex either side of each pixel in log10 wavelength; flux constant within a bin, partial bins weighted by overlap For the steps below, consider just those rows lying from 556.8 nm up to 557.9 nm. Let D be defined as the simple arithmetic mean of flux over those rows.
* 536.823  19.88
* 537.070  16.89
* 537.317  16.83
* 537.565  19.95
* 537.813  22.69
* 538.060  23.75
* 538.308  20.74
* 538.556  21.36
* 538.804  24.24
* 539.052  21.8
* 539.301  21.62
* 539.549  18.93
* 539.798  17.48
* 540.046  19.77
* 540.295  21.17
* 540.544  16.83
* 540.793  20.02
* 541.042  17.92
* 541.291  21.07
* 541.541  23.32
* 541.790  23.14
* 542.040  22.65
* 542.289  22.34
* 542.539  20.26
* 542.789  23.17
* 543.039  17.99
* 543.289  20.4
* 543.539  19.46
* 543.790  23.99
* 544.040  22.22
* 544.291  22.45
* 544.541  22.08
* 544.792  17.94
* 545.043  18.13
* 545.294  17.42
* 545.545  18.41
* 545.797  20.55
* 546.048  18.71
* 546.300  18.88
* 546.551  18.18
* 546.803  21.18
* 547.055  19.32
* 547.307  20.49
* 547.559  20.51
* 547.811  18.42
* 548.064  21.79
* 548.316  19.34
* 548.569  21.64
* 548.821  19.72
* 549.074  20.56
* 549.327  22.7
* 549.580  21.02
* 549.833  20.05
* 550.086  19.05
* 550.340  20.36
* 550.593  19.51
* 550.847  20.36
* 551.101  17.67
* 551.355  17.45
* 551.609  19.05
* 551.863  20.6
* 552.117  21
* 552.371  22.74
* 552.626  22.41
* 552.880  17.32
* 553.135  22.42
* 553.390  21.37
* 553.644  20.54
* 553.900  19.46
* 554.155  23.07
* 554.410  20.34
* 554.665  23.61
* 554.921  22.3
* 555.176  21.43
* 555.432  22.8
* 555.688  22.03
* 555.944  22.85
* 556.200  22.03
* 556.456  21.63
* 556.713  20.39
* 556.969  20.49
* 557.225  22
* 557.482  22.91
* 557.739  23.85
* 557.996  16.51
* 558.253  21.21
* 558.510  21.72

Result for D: 22.3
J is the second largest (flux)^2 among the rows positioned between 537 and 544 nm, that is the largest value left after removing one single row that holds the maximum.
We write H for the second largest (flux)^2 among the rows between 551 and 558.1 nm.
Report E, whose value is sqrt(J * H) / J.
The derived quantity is 0.98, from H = 557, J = 576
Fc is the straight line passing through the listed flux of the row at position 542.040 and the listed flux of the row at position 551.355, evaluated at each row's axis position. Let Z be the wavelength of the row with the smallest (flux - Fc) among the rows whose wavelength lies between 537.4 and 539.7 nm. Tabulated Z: 537.565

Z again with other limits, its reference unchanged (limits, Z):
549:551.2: 551.101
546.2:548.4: 546.551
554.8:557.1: 556.713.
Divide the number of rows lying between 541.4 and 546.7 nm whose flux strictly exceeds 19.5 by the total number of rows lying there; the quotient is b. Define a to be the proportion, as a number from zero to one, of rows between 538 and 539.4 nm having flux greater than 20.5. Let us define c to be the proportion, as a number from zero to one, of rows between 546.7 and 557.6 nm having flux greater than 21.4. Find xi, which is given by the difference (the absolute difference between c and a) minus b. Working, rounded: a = 1.00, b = 0.57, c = 0.4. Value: 0.03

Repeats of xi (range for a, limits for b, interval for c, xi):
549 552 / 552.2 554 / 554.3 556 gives -0.19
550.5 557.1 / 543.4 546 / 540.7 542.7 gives -0.38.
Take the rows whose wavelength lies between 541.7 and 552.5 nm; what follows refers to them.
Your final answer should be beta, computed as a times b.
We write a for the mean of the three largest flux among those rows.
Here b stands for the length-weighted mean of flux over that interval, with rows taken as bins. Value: 475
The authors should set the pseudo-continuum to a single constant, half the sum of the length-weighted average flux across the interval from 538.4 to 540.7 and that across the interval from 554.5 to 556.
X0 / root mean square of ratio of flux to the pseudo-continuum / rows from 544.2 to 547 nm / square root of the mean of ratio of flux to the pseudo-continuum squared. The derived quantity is 0.91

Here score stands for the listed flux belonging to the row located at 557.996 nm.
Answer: 16.51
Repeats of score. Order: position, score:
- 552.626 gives 22.41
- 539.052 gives 21.8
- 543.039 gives 17.99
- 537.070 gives 16.89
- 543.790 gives 23.99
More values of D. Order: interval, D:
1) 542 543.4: 21.1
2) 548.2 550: 20.7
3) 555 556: 22.3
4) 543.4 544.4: 22.0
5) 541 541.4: 19.5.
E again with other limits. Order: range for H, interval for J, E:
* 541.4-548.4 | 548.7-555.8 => 1.01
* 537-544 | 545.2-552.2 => 1.10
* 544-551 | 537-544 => 0.94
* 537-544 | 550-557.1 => 1.04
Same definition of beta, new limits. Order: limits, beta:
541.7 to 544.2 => 505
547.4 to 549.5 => 454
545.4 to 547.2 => 393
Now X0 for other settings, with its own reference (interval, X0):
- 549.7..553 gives 0.93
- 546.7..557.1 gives 0.97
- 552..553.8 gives 0.99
